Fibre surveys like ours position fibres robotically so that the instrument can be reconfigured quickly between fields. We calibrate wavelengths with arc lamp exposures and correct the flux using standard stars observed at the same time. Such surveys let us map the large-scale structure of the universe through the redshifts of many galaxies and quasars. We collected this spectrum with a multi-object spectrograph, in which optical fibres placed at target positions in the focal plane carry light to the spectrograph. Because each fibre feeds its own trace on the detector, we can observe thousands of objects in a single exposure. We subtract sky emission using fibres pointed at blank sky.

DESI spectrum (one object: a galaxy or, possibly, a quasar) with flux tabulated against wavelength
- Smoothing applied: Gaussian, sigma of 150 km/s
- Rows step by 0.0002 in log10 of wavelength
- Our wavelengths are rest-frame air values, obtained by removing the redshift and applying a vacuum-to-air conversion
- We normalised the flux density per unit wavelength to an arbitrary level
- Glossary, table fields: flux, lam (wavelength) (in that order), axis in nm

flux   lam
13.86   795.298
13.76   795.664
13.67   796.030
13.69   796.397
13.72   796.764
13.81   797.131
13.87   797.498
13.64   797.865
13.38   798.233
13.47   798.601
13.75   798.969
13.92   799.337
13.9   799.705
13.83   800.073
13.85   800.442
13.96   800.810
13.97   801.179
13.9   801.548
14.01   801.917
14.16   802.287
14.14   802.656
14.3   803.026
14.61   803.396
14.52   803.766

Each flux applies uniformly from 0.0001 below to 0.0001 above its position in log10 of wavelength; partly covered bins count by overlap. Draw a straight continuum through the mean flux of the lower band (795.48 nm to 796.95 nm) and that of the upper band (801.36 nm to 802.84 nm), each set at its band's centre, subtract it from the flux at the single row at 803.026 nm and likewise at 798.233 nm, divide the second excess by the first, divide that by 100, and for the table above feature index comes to -0.023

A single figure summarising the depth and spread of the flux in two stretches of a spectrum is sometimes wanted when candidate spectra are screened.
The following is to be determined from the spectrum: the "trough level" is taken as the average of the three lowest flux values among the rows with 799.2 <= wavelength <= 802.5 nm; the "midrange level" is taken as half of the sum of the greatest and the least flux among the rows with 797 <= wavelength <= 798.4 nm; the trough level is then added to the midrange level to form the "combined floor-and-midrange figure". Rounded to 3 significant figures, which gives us 27.5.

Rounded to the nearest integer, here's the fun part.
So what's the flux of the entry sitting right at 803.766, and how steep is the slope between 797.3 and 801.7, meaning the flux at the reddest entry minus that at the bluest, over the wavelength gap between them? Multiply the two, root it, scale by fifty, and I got 16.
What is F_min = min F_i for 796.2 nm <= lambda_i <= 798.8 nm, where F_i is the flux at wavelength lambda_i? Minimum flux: 13.38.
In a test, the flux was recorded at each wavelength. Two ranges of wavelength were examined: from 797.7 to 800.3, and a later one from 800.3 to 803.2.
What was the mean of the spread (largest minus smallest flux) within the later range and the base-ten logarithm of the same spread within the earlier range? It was 0.09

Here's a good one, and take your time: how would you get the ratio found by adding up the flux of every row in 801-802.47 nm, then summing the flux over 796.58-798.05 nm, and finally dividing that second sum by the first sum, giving 0.98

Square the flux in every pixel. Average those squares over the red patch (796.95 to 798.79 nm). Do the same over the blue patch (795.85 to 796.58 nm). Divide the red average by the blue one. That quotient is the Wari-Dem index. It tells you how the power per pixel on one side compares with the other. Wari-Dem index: 0.99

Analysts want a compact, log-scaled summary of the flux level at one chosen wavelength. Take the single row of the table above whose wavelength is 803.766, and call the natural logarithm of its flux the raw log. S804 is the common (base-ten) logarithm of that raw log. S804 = 0.4274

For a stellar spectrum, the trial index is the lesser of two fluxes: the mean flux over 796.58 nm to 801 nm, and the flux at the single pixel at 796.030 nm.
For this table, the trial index 13.7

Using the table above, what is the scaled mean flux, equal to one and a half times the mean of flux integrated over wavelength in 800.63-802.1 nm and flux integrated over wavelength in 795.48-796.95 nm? 30.5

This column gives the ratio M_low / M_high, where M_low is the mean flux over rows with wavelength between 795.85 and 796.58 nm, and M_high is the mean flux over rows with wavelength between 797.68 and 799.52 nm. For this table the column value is 1.00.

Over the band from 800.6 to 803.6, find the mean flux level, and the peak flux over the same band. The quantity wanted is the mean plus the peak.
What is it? 28.7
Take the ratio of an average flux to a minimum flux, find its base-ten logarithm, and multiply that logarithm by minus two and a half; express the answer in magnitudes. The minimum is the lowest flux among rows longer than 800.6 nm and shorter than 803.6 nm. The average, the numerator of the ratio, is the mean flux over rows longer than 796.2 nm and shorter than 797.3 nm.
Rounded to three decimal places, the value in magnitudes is 0.013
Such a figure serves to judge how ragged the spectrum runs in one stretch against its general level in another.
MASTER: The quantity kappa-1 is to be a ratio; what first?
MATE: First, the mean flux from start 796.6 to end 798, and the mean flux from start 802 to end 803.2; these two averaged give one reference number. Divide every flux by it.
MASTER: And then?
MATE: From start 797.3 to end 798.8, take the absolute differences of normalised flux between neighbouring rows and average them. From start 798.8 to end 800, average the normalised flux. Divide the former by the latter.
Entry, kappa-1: 0.014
